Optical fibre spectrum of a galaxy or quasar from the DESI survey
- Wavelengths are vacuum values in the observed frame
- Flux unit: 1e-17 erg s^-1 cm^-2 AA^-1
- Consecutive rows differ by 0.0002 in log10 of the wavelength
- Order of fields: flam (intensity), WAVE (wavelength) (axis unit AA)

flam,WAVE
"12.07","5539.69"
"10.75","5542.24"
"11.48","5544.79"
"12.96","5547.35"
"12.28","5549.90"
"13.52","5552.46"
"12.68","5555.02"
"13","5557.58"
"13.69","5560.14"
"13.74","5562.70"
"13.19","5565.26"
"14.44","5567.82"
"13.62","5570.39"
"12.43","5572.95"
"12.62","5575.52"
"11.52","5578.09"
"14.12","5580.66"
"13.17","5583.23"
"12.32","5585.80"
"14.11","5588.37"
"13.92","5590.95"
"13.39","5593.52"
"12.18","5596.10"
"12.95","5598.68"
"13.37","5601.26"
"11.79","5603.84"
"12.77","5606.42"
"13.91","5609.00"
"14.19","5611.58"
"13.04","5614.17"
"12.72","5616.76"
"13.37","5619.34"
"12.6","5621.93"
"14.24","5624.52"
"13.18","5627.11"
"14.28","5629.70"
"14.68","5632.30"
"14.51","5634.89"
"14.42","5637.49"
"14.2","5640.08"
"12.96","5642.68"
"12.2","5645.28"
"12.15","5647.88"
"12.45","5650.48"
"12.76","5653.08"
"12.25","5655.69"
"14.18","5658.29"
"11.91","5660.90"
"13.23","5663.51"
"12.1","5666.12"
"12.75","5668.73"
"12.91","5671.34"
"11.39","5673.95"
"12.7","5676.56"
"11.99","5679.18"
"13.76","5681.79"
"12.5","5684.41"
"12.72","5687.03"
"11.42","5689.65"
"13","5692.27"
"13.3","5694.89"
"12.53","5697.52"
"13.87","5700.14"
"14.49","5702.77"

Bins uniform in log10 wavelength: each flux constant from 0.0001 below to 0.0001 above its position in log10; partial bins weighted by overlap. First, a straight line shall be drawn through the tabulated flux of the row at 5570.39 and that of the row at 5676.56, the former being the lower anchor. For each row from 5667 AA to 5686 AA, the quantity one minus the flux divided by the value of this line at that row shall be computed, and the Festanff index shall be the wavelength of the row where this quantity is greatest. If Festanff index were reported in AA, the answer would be 5673.95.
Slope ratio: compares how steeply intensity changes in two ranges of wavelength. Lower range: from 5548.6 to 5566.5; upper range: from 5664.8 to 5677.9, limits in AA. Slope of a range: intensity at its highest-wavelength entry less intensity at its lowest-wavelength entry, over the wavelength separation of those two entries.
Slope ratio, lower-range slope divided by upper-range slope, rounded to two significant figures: 1.0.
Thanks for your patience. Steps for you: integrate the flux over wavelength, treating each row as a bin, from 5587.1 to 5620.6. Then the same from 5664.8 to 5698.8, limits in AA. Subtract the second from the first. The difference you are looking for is 16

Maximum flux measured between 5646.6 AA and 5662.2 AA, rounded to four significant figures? 14.18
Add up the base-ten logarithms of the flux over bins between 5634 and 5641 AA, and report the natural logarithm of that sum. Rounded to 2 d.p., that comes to 1.24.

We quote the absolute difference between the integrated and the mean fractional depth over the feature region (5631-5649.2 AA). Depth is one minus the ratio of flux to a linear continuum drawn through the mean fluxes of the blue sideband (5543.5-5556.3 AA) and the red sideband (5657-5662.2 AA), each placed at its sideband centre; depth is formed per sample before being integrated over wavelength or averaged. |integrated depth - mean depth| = 0.8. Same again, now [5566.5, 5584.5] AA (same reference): 0.6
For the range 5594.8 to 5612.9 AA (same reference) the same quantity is 0.3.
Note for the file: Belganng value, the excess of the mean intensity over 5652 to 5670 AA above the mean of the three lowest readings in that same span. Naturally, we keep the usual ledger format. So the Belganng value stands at 0.65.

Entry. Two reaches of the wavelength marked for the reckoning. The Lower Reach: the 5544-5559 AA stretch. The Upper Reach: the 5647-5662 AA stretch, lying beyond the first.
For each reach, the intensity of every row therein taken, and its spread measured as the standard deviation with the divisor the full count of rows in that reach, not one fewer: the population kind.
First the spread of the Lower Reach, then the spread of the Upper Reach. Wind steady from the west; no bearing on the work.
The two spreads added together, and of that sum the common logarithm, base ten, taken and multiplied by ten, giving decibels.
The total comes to 1.43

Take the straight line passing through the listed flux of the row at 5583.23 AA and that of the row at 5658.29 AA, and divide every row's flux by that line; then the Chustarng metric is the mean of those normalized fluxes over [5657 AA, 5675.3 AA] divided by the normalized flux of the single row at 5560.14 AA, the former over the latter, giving 0.83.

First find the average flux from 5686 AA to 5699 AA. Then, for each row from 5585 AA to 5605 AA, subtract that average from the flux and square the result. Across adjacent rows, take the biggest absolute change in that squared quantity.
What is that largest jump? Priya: 2.2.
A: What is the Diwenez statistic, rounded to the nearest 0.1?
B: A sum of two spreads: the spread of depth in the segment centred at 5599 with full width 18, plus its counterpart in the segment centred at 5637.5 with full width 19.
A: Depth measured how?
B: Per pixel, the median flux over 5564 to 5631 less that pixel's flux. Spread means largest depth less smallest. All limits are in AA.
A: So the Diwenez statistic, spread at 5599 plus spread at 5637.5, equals 4.6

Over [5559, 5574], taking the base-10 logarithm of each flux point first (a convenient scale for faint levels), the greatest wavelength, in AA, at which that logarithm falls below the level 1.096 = 5572.95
